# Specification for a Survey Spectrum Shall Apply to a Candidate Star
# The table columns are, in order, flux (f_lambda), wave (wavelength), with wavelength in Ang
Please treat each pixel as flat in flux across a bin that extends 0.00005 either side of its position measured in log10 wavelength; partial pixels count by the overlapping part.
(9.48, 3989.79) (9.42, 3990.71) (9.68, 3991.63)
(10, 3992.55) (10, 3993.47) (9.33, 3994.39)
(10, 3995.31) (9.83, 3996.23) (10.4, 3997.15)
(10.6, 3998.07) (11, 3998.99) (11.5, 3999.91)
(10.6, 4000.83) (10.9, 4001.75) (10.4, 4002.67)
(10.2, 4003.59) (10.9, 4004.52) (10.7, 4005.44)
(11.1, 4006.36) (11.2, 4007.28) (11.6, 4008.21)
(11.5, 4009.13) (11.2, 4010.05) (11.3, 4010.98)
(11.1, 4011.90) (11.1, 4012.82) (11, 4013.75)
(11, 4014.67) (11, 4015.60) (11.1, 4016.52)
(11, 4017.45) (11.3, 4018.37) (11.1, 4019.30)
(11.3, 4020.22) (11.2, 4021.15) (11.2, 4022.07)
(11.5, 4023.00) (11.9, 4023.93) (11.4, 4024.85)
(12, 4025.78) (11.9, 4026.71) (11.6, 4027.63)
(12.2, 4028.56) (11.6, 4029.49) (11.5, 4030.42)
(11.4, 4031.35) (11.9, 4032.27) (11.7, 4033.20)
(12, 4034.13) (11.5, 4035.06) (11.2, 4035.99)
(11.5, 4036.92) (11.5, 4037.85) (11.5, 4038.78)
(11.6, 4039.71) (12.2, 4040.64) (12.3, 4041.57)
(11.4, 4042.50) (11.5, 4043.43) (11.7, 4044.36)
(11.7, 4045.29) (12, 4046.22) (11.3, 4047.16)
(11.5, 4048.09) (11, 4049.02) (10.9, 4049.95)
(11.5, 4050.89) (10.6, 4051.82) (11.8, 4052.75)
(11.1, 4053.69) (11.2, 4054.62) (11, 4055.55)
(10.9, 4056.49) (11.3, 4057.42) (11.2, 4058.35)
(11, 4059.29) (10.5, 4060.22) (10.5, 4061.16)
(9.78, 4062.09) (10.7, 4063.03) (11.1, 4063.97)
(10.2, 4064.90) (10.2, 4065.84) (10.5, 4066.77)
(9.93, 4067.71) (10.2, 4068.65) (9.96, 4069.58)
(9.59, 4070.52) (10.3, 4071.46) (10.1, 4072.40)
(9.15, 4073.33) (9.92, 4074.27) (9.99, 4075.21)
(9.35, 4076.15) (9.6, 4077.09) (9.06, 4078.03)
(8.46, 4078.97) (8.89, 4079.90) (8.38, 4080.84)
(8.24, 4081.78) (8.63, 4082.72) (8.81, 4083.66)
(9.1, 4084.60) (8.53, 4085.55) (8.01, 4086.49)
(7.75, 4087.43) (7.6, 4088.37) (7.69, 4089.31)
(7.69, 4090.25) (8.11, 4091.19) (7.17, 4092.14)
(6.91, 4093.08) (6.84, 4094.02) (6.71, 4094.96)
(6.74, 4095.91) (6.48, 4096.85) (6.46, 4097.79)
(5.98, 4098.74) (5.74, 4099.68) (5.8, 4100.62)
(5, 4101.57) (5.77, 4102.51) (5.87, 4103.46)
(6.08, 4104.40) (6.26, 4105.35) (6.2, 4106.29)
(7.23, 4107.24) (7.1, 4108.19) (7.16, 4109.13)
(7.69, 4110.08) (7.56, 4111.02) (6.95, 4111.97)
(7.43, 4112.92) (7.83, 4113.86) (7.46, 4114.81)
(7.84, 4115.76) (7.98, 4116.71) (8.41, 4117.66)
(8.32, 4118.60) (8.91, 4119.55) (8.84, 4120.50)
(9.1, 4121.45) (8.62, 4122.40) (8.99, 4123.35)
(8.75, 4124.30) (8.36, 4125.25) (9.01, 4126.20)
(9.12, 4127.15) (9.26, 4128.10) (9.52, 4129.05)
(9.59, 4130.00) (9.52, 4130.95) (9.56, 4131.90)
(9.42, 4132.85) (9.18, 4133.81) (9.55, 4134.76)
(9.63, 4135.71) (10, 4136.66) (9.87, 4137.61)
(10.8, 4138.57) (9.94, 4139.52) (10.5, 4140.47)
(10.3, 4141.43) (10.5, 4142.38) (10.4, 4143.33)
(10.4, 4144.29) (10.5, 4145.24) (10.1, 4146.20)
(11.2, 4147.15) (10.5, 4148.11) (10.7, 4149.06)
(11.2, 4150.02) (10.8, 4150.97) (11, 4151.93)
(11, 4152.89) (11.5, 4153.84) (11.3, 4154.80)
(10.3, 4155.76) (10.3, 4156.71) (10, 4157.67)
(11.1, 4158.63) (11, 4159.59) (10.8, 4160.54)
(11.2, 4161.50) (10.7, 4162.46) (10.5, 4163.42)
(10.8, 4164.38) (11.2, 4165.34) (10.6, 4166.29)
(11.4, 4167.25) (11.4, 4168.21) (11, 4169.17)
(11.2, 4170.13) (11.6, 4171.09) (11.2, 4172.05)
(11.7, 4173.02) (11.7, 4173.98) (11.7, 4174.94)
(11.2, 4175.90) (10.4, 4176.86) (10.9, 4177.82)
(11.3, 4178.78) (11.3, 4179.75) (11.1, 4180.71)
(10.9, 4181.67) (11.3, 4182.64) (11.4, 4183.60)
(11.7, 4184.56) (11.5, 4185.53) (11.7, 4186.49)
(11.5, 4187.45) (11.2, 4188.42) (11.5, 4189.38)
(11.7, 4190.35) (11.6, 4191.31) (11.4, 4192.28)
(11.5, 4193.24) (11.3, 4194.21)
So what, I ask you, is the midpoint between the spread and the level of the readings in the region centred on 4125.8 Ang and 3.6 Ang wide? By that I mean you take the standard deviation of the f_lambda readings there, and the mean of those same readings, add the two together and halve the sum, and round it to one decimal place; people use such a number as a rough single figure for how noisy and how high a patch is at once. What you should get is 4.6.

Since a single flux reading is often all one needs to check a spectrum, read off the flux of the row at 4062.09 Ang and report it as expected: 9.78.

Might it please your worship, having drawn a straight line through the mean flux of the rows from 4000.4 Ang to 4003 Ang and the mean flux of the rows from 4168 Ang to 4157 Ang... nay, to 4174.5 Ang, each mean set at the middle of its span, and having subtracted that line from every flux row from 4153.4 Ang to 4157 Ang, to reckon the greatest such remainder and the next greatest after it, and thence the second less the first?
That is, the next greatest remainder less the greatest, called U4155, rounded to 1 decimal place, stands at -0.2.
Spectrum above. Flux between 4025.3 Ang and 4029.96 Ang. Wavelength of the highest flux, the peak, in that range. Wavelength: 4028.56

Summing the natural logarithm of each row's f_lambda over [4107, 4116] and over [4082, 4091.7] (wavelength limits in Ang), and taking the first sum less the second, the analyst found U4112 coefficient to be -1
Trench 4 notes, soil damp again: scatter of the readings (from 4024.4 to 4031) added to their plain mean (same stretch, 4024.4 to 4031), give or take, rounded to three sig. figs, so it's 12.0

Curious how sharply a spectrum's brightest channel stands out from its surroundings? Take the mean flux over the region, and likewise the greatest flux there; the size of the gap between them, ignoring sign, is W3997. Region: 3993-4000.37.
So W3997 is 1.2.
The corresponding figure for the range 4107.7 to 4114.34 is 0.4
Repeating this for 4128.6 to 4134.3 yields 0.1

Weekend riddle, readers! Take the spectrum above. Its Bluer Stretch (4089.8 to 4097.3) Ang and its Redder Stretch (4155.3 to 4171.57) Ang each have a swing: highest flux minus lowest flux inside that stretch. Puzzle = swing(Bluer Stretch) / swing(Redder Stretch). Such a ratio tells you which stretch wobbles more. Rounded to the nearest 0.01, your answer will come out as 1.02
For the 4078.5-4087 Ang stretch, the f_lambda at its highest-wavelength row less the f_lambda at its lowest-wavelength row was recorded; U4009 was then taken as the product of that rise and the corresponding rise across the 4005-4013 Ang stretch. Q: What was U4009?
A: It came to -0.18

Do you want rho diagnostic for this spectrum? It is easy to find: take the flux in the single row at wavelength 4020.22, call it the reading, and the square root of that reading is 3.4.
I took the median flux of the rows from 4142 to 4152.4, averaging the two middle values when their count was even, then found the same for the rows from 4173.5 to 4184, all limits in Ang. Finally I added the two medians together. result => 21.8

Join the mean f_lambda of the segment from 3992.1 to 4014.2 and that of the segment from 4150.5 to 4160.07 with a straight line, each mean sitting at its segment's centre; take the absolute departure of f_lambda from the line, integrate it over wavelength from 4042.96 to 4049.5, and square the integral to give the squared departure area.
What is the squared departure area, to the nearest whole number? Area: 25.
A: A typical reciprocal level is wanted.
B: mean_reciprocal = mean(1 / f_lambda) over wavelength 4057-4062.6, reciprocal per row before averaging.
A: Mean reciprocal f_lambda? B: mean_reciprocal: 0.094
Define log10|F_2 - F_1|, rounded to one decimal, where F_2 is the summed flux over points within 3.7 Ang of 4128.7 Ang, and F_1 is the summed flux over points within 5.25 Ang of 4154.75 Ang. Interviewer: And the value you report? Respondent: 1.7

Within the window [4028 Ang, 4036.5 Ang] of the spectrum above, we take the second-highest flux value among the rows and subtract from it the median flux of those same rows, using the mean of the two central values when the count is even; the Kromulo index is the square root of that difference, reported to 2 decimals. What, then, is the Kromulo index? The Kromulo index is 0.63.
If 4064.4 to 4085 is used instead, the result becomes 0.84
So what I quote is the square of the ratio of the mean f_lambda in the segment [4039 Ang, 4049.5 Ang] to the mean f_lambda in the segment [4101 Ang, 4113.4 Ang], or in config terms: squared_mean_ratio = 3.1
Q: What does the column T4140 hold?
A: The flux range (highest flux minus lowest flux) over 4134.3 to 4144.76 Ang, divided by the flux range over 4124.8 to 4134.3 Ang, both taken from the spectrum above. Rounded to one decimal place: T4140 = 1.0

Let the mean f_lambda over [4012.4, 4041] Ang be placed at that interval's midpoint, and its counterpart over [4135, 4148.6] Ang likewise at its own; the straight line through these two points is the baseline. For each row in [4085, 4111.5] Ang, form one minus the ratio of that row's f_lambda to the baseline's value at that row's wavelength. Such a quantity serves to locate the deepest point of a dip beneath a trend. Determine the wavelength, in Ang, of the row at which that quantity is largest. 4101.57 Ang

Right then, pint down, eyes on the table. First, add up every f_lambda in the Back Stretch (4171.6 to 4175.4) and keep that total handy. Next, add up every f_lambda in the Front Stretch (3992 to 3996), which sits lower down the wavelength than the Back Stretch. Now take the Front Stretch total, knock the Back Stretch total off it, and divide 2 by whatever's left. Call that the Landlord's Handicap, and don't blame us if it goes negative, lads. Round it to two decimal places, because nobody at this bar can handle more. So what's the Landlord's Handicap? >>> -0.29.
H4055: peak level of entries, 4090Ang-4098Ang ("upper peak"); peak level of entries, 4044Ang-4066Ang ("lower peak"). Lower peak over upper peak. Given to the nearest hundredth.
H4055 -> 1.48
